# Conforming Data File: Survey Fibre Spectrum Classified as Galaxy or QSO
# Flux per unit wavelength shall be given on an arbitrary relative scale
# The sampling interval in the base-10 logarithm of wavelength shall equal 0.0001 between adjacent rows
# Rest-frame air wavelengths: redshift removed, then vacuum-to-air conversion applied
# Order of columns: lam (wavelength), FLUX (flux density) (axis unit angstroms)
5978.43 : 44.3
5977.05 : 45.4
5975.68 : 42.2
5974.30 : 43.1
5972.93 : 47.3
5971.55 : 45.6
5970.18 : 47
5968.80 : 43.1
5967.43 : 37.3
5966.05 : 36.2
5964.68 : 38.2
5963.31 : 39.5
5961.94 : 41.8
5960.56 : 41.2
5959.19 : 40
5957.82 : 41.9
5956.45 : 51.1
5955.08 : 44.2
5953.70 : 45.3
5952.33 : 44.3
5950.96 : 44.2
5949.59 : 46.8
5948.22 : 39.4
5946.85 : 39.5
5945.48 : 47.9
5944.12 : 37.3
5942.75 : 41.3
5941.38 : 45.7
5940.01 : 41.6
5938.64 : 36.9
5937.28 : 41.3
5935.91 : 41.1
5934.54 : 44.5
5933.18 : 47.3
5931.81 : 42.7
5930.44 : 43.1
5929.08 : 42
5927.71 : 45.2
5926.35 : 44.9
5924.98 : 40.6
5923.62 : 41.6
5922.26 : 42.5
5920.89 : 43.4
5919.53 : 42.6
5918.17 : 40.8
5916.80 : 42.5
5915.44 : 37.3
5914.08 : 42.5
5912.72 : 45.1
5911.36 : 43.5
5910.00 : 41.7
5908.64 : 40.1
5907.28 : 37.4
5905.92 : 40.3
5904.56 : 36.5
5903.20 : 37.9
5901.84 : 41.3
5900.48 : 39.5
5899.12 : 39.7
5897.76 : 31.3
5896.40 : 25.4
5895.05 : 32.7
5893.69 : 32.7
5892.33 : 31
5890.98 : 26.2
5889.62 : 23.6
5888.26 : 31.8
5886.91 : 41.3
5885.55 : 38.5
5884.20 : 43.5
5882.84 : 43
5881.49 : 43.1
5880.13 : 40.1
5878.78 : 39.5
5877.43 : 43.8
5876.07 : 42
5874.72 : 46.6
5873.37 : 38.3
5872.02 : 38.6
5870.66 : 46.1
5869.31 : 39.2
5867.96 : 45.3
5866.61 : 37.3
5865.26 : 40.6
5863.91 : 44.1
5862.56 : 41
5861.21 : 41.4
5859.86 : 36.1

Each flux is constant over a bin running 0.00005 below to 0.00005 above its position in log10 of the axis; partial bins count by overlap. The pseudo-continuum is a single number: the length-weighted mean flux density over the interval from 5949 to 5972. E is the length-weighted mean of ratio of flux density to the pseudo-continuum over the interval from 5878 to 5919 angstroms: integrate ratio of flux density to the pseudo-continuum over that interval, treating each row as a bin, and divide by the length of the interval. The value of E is 0.88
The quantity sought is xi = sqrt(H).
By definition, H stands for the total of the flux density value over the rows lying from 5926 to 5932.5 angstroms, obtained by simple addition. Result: 14.8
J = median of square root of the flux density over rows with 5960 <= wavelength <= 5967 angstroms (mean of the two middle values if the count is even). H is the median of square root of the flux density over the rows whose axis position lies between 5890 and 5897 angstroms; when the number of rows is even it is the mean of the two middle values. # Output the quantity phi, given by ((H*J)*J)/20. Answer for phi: 11.0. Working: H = 5.57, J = 6.3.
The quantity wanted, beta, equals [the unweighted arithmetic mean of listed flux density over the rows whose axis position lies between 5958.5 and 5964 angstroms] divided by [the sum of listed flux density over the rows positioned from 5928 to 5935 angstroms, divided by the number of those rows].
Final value 0.92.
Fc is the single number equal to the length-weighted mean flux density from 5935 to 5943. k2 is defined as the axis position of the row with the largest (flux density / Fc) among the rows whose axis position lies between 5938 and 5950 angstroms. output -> 5945.48 angstroms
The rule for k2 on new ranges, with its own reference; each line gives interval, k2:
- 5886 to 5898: 5886.91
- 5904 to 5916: 5912.72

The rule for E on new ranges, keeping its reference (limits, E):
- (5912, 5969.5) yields 0.99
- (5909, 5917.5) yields 0.98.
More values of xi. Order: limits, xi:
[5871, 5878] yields 14.5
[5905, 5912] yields 14.2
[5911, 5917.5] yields 14.5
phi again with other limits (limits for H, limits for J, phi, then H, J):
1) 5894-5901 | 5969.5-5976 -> 13.0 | 5.72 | 6.8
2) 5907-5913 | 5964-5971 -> 12.3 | 6.46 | 6.2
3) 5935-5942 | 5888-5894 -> 10.0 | 6.43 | 5.6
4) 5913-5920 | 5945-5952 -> 14.4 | 6.52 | 6.6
